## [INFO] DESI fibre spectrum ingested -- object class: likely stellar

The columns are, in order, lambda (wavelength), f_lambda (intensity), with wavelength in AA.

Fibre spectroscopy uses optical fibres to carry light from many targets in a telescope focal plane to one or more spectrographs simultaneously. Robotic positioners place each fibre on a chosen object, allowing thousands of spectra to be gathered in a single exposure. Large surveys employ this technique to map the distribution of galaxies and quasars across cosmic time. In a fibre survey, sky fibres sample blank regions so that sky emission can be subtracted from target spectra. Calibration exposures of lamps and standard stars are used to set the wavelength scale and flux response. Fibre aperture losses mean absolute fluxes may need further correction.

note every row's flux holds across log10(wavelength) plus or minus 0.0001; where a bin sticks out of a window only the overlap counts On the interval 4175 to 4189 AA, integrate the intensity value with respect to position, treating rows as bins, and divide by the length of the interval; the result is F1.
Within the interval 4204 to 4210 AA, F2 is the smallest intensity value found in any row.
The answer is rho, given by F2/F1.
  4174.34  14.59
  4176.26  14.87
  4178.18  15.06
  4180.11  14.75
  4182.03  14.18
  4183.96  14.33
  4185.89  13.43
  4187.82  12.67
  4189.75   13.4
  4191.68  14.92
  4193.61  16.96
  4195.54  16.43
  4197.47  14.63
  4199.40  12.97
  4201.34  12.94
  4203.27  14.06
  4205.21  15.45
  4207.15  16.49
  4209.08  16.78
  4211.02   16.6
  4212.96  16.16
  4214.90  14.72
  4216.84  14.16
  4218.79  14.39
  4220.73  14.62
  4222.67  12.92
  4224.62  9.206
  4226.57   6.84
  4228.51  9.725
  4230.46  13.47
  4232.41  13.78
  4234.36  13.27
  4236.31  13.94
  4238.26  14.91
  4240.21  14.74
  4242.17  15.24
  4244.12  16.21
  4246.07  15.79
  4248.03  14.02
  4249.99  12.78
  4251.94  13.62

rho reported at 1.1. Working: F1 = 14.2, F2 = 15.45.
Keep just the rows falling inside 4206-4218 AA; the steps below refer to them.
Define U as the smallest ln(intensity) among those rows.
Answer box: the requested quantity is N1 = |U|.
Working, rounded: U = 2.65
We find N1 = 2.65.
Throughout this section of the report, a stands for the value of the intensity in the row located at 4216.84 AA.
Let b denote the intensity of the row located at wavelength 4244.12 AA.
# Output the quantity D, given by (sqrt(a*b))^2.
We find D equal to 230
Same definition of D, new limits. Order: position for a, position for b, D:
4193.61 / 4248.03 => 238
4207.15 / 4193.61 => 280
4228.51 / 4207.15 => 160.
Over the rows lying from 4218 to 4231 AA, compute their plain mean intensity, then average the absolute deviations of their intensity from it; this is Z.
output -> 2.6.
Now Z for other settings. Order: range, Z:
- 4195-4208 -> 1.2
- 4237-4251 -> 0.8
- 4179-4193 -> 0.7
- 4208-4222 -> 1.0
